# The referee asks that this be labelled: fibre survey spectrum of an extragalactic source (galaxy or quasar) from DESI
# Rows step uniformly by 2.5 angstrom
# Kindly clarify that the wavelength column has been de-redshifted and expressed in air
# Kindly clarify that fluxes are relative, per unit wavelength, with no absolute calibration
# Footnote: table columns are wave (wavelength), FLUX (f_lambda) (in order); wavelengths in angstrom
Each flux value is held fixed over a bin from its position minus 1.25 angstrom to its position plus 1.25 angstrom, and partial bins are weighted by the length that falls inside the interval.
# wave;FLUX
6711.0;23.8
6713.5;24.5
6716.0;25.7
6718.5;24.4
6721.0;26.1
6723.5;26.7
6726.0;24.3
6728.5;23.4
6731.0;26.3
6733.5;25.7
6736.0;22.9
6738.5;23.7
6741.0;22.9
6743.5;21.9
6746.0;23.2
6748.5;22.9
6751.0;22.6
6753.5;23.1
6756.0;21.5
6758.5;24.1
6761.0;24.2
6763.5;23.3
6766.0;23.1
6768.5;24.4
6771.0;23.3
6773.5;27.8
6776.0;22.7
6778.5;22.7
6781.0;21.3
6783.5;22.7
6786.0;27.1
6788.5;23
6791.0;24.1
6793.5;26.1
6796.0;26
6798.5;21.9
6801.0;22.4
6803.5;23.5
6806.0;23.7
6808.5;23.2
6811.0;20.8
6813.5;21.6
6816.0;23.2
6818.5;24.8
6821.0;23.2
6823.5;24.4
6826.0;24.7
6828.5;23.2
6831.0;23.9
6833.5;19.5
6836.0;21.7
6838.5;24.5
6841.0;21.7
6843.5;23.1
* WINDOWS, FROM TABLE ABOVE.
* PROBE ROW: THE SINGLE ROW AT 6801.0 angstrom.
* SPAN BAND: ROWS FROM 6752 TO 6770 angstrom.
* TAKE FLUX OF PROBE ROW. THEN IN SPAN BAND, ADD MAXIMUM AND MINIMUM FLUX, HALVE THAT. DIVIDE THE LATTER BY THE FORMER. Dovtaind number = 1.02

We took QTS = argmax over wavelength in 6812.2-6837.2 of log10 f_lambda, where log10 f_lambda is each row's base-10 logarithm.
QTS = 6818.5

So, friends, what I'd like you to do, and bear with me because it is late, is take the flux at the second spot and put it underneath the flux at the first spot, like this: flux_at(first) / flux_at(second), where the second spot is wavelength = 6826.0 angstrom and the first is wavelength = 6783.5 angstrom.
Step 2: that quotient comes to 0.92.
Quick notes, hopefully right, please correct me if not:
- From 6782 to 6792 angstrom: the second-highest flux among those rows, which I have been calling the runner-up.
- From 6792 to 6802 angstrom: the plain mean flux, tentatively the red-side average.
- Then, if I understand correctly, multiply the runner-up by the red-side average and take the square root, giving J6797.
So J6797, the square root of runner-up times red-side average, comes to 24.1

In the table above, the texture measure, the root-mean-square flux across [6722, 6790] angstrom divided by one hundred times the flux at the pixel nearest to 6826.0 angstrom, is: 0.0096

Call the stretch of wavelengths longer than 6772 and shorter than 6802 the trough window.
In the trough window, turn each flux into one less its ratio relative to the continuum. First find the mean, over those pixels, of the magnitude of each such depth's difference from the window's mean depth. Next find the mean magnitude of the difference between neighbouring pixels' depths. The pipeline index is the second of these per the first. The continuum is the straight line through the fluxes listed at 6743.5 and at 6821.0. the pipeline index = 1.2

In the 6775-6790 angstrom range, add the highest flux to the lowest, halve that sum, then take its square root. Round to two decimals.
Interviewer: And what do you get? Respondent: 4.92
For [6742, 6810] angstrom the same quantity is 4.95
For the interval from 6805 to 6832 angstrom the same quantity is 4.77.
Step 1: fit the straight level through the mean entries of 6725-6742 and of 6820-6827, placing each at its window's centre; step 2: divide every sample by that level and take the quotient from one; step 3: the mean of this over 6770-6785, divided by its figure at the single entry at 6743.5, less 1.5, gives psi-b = -1.2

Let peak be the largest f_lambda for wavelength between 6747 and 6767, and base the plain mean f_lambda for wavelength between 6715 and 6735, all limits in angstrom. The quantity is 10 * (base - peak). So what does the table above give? 11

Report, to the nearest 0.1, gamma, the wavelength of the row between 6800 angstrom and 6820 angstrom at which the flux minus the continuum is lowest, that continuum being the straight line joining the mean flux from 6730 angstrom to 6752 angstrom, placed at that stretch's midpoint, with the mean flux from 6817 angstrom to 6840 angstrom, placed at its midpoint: 6811.0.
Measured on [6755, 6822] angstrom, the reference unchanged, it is 6811.0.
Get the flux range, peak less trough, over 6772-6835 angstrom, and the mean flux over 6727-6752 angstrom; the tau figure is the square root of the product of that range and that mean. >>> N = 14.0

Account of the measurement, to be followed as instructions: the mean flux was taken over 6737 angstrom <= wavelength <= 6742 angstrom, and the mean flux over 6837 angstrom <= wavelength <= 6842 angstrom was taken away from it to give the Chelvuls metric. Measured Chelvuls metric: 0.2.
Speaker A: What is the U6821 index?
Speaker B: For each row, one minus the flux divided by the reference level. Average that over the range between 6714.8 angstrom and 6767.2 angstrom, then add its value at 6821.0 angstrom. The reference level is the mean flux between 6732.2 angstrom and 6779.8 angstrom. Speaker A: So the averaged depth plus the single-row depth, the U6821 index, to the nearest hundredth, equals -0.01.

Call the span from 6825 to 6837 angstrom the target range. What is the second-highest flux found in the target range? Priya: 23.9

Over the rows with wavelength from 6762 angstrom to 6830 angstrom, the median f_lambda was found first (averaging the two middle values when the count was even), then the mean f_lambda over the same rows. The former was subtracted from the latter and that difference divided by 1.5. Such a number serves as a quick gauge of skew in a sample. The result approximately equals 0.29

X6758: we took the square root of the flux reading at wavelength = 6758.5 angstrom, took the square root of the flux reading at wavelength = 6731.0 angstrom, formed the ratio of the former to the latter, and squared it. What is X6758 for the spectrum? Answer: 0.916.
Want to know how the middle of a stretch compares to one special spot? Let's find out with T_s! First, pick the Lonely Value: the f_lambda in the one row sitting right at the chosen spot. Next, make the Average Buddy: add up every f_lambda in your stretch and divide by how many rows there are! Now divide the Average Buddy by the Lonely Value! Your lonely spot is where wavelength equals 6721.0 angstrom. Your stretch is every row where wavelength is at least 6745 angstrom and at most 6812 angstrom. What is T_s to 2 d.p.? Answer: 0.90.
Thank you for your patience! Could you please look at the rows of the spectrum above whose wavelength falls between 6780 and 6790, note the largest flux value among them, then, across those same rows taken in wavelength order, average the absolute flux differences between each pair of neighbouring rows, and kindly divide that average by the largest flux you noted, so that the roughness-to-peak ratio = 0.122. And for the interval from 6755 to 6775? 0.055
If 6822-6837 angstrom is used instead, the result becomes 0.074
